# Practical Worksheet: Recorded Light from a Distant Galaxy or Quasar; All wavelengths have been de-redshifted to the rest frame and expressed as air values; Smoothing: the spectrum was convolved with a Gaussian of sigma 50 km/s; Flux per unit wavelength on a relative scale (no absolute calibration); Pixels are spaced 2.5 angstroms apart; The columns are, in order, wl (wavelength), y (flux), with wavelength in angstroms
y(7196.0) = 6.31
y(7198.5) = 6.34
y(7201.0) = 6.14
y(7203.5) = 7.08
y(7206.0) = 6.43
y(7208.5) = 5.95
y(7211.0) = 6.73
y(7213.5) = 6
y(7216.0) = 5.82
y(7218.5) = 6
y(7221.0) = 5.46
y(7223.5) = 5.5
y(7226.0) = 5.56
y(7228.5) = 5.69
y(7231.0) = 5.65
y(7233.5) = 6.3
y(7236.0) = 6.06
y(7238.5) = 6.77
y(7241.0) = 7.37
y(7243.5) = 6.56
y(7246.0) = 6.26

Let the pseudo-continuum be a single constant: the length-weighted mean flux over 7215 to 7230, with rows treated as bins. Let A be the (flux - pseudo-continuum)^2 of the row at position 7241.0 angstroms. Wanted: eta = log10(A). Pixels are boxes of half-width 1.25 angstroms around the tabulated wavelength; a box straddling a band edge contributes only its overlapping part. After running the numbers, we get 0.5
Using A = 2.89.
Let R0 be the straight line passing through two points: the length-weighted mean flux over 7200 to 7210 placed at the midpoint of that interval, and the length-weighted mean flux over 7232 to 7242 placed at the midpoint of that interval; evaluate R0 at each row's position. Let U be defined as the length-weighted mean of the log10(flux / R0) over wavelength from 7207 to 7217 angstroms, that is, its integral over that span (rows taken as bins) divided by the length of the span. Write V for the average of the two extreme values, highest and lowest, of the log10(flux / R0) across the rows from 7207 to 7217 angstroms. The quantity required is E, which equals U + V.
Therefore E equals -0.04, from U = -0.022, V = -0.01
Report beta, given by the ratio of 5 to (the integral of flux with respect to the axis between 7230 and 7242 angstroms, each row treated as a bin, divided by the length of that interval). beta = 0.78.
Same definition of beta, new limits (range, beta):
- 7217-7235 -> 0.87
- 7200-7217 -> 0.79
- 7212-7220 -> 0.84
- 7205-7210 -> 0.81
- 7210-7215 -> 0.79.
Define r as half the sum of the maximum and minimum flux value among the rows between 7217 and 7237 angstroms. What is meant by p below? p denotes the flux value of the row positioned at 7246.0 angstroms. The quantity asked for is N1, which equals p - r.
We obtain 0.38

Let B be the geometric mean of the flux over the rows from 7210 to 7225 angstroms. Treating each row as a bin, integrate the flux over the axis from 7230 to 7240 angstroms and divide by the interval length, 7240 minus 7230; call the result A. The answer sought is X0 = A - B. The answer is 0.3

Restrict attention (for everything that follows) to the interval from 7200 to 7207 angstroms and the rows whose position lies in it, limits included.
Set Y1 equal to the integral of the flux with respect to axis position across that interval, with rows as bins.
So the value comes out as 46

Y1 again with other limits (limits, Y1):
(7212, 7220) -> 48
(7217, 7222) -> 29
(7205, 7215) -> 63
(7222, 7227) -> 28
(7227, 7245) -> 114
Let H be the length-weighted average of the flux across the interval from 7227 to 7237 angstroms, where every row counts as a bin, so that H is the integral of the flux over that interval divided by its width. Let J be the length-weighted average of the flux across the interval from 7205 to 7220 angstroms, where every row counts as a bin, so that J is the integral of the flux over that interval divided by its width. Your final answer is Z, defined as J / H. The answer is 1.04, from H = 5.9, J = 6.1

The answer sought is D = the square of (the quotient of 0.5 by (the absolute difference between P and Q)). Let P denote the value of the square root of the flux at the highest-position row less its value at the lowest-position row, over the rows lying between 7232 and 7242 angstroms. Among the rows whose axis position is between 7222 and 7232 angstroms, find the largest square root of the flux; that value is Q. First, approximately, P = 0.20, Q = 2.39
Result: 0.053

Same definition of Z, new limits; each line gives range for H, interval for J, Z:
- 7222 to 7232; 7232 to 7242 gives 1.18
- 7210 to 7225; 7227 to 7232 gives 0.96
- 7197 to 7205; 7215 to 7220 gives 0.90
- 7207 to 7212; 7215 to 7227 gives 0.90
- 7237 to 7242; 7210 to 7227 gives 0.84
